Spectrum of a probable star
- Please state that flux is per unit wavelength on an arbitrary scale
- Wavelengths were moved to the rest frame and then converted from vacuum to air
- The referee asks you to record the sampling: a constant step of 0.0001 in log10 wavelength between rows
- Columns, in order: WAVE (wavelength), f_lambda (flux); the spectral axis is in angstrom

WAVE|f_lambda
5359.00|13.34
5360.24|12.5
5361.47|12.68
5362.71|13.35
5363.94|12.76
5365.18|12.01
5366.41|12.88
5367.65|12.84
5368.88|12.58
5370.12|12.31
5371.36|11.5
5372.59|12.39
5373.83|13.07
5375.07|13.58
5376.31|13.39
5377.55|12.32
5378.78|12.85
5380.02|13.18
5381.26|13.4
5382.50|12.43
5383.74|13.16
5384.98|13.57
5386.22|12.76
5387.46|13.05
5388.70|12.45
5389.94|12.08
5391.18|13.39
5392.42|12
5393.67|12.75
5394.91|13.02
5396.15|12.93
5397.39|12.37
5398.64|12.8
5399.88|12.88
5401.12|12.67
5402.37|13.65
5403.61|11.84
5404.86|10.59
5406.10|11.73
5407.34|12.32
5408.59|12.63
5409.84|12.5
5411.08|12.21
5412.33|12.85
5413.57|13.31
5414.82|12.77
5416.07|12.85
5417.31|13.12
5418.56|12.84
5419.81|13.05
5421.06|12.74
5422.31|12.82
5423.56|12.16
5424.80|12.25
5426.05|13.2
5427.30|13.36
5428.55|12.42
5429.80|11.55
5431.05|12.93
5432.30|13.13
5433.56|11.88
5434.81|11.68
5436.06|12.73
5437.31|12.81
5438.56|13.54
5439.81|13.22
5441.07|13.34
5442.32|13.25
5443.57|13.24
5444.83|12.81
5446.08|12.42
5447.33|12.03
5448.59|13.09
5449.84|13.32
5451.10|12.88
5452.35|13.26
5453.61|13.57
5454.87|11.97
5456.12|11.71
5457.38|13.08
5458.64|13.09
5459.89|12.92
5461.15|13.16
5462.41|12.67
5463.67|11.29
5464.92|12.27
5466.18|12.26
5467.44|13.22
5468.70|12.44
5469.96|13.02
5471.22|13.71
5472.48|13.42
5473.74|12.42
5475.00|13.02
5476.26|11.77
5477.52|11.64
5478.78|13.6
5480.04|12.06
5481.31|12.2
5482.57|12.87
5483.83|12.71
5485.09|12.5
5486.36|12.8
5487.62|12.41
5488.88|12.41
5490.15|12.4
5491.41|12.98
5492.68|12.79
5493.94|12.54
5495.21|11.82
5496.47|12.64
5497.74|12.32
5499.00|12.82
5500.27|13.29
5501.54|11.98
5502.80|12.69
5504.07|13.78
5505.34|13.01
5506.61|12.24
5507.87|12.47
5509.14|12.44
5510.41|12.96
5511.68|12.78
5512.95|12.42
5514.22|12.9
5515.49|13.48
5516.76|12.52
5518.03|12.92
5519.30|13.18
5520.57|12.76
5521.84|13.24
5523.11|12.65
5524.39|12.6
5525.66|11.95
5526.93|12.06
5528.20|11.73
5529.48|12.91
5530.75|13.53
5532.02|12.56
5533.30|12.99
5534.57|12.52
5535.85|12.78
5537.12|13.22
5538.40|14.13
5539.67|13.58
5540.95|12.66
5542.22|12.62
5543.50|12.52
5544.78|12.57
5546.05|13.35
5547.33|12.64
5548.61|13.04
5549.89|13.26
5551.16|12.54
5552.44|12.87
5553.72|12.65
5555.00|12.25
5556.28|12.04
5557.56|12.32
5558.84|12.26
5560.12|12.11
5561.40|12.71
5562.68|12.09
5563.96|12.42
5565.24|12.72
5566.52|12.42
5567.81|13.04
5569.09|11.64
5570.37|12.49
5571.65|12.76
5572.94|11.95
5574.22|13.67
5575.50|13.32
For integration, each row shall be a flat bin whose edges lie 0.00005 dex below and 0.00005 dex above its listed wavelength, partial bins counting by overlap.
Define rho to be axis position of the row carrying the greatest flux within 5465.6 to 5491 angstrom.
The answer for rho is 5471.22 angstrom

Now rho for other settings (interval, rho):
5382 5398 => 5384.98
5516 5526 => 5521.84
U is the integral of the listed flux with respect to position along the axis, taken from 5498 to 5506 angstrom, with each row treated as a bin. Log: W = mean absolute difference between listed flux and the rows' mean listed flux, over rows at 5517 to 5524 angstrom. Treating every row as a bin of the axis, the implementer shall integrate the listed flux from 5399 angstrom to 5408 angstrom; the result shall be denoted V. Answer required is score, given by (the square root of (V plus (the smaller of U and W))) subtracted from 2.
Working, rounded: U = 103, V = 110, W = 0.2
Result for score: -8.5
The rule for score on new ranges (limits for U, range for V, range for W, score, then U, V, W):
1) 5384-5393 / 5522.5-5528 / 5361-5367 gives -6.2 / 115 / 67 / 0.3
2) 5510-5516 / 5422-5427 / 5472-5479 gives -6.0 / 77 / 63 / 0.7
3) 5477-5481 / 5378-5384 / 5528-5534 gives -6.9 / 50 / 78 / 0.5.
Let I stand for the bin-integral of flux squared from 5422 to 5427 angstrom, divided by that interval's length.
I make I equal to 160.3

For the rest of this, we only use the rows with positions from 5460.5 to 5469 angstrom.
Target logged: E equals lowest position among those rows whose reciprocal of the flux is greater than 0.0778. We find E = 5462.41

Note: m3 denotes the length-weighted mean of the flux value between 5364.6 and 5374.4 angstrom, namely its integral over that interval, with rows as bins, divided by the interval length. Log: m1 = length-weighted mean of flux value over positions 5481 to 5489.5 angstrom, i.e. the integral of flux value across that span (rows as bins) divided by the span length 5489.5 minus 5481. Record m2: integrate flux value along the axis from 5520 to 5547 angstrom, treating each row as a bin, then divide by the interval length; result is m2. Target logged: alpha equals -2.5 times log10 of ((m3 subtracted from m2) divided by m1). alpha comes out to 3.9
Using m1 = 12.6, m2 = 12.8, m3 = 12.5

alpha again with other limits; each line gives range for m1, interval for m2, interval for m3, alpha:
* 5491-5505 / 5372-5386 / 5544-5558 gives 4.0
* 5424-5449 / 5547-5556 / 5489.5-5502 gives 4.7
